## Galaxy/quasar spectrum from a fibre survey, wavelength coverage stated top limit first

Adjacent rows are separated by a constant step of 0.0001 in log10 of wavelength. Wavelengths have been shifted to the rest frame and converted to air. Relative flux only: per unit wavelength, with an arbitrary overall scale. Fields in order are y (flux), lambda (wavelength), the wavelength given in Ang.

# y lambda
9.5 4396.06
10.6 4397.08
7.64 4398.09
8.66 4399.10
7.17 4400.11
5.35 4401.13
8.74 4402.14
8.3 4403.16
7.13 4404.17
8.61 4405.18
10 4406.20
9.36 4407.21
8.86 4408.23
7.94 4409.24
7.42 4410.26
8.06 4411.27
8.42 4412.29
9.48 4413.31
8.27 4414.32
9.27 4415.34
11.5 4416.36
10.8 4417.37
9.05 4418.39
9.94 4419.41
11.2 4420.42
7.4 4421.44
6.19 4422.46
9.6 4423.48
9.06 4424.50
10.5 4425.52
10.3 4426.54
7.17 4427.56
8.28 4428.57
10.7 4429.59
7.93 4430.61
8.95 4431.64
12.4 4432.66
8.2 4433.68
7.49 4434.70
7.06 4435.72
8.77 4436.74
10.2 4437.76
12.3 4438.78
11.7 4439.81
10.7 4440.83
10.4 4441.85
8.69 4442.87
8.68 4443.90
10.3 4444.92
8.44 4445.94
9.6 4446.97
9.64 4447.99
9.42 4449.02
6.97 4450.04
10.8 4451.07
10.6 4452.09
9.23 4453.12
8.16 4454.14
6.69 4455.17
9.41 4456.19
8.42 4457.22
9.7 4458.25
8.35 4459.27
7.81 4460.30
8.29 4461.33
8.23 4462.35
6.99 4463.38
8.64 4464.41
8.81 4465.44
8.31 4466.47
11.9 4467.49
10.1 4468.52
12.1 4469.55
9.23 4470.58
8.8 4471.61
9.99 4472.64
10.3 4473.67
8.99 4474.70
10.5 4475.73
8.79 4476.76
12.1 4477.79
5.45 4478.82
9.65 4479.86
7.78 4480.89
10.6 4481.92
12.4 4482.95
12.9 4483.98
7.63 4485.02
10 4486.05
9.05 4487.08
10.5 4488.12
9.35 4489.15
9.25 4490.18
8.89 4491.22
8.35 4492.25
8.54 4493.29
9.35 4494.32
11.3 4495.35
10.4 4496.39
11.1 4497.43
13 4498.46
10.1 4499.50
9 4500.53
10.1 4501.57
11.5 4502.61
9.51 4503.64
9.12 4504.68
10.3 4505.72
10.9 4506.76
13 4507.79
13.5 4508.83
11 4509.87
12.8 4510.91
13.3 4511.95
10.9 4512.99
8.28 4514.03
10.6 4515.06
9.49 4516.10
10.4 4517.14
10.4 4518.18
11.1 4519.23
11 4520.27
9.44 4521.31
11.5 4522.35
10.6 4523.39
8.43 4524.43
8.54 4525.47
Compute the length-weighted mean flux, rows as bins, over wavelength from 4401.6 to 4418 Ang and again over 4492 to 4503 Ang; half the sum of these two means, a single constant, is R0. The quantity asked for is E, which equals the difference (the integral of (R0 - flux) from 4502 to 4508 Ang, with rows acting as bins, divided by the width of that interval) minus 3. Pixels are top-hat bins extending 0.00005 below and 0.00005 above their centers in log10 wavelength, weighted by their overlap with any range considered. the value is -4.0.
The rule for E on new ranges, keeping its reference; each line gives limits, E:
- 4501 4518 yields -4.3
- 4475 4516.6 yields -3.7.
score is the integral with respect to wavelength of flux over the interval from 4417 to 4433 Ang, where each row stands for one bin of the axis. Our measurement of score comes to 149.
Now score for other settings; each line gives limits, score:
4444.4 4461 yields 149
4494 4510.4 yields 178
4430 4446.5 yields 157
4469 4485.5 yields 162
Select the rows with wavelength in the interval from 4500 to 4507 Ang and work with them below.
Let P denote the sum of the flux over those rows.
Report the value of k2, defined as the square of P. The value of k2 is 4960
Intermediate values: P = 70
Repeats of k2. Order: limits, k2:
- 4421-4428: 3626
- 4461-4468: 3742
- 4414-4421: 4904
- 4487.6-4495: 4125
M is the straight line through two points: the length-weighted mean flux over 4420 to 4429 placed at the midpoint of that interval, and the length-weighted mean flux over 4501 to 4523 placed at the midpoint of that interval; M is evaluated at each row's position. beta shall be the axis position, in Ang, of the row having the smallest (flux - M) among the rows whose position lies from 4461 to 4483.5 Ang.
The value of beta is 4478.82 Ang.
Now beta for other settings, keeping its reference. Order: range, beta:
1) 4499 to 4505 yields 4500.53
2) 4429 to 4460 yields 4455.17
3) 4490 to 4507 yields 4492.25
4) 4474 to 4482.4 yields 4478.82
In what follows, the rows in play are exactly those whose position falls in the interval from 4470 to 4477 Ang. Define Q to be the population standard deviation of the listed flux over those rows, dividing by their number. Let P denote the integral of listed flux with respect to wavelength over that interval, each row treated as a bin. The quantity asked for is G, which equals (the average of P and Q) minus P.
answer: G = -33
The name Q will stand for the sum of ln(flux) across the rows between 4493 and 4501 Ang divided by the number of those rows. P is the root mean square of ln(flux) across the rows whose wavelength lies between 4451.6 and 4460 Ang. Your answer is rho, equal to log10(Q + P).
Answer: 0.653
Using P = 2.17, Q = 2.33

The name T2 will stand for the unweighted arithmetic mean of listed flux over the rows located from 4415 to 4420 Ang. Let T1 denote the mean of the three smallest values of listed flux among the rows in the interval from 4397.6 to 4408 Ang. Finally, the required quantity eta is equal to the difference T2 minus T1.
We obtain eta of 4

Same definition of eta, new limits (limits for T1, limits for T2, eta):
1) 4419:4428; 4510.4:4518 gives 4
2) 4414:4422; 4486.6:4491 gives 1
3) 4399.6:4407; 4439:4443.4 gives 4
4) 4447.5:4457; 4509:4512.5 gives 5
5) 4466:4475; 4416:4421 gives 2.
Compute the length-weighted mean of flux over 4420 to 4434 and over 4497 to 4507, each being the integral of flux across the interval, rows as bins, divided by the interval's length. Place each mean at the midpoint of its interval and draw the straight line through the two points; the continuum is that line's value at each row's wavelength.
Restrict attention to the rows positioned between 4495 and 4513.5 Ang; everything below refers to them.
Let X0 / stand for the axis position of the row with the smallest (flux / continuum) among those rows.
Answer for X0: 4500.53 Ang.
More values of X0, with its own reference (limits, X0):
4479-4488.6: 4485.02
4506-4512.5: 4506.76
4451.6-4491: 4478.82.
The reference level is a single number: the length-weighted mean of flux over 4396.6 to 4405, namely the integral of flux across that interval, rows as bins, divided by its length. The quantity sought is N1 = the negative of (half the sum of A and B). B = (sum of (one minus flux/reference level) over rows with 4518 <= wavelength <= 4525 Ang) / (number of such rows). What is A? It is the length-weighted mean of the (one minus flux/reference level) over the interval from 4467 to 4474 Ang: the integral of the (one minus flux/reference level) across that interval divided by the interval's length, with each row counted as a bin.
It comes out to 0.30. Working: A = -0.30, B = -0.299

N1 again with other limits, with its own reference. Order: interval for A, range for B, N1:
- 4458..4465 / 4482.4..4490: 0.16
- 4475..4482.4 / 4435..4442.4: 0.22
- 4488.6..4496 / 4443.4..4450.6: 0.15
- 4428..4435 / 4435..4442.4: 0.21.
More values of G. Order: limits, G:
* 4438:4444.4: -33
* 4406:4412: -25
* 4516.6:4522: -28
